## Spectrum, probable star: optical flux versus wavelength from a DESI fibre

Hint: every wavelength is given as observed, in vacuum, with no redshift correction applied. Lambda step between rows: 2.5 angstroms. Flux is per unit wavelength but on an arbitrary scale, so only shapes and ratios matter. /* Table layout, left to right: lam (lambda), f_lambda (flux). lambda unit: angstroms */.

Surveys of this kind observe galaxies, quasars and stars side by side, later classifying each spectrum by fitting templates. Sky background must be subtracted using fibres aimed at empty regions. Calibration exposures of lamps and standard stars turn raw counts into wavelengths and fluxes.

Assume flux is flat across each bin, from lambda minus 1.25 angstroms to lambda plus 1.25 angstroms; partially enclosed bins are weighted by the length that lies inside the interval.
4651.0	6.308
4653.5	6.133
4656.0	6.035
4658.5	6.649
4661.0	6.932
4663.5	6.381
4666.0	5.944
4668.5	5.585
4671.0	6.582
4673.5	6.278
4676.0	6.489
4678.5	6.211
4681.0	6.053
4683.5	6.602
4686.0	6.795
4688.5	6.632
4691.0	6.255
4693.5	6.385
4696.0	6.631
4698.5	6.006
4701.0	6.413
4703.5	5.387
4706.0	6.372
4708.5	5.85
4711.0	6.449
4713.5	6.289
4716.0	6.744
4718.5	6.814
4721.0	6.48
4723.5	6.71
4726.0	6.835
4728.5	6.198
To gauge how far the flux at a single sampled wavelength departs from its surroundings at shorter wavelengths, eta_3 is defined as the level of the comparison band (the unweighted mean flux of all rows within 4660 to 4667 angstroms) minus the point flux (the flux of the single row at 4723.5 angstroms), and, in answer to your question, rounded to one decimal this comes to -0.3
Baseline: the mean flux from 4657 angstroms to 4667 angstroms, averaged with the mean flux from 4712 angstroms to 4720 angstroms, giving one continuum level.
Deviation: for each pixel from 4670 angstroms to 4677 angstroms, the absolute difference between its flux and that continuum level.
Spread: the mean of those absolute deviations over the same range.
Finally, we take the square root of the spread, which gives 0.35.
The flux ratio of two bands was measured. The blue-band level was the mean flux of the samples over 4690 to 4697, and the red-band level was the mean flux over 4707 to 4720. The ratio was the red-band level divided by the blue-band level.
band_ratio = 1.00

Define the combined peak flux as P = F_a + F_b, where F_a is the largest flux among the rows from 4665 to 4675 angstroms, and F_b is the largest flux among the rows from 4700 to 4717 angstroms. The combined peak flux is 13.3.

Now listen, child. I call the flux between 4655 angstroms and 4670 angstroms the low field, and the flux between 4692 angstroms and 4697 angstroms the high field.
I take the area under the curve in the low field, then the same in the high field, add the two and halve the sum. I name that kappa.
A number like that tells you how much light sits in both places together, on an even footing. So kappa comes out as 63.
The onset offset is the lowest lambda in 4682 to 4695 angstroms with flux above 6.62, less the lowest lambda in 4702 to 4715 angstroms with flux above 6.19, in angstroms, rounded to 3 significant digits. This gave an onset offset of -20.0 angstroms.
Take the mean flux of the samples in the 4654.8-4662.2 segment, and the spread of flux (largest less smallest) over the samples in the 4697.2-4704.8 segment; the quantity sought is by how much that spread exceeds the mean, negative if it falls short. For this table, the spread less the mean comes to -5.51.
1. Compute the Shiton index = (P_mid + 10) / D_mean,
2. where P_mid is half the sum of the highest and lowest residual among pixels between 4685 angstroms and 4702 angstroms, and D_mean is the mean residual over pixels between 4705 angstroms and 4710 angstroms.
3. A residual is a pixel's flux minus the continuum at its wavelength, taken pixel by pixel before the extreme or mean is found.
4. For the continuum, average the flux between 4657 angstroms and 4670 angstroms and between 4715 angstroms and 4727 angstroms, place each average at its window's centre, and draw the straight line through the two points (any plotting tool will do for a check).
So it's -20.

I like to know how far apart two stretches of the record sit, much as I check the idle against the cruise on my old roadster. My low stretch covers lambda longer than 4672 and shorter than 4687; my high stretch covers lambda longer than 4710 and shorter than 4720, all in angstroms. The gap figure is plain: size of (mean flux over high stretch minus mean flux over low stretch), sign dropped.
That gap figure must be 0.17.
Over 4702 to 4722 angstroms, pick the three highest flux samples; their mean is 6.68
